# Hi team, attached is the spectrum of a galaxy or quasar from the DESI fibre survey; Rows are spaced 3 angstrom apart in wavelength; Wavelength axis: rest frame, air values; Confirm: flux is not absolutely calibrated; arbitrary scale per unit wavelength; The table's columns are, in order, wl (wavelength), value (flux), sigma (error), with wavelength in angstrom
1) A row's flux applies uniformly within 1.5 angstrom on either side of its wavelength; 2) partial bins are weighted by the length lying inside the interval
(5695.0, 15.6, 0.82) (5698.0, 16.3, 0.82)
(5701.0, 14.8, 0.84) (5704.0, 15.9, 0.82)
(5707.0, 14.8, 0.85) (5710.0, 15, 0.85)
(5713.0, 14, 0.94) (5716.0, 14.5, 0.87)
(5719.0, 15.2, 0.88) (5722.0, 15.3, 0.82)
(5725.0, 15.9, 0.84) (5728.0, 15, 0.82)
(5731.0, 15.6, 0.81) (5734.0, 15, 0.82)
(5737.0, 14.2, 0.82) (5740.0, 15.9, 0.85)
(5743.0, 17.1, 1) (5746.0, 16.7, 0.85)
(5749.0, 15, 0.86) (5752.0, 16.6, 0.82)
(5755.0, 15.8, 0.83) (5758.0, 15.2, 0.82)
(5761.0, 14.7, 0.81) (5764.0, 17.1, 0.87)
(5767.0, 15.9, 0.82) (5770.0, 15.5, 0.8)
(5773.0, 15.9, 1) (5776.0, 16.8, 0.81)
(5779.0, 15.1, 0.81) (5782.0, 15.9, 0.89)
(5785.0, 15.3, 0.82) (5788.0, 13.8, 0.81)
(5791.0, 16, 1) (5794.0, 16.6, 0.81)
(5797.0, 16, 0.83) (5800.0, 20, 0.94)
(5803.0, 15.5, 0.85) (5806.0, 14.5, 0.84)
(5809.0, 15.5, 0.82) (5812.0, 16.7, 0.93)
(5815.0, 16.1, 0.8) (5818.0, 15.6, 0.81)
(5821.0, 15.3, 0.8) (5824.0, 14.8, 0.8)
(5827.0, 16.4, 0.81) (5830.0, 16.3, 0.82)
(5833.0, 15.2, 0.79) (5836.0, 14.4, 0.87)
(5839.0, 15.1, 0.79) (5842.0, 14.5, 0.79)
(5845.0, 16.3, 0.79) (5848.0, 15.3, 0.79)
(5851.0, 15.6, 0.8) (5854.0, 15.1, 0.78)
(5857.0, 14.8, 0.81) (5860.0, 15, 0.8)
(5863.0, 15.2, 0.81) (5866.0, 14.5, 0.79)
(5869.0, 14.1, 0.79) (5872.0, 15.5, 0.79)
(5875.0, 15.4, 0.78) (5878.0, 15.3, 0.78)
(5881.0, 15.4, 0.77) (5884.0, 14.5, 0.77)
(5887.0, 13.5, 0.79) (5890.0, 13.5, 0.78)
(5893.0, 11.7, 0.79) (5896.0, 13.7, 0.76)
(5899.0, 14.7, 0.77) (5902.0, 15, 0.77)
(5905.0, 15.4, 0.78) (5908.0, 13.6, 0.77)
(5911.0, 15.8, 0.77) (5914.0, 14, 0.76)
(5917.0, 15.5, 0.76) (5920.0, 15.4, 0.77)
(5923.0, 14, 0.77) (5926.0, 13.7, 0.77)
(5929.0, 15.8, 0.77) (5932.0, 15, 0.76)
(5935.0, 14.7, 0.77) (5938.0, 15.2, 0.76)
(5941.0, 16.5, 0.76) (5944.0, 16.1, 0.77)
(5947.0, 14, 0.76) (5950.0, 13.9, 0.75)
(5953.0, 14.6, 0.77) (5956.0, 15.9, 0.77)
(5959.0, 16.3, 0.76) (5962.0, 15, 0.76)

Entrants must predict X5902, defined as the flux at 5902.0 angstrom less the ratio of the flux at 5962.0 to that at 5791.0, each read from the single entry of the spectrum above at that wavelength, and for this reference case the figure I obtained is 14.1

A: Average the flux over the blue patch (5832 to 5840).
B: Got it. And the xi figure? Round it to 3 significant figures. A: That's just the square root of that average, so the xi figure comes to 3.86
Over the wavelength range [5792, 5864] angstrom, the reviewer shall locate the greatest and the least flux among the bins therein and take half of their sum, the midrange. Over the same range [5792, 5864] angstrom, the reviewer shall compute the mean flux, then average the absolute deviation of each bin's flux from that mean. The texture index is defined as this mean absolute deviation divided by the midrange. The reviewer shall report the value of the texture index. 0.0443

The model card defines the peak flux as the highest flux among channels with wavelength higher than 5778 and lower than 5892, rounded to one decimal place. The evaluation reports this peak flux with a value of 20.0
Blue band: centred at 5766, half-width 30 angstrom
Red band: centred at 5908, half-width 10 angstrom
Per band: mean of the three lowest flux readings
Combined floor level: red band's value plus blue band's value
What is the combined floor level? 28.3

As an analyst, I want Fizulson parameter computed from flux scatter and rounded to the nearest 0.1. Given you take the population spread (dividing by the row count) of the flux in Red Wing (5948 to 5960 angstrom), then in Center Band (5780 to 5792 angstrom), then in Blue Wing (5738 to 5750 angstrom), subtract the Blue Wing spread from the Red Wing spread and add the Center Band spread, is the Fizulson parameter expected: 1.0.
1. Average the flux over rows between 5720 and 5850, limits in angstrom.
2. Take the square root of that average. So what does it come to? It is 3.96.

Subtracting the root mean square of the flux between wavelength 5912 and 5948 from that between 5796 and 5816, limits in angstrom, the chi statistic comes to 1.4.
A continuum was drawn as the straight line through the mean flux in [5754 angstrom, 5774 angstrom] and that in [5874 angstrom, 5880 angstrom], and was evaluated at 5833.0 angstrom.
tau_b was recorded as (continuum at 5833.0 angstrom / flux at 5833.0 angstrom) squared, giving 1.04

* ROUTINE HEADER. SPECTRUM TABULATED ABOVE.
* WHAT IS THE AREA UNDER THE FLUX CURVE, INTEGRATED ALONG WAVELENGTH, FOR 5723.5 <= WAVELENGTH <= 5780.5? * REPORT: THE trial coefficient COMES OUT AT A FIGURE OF 897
